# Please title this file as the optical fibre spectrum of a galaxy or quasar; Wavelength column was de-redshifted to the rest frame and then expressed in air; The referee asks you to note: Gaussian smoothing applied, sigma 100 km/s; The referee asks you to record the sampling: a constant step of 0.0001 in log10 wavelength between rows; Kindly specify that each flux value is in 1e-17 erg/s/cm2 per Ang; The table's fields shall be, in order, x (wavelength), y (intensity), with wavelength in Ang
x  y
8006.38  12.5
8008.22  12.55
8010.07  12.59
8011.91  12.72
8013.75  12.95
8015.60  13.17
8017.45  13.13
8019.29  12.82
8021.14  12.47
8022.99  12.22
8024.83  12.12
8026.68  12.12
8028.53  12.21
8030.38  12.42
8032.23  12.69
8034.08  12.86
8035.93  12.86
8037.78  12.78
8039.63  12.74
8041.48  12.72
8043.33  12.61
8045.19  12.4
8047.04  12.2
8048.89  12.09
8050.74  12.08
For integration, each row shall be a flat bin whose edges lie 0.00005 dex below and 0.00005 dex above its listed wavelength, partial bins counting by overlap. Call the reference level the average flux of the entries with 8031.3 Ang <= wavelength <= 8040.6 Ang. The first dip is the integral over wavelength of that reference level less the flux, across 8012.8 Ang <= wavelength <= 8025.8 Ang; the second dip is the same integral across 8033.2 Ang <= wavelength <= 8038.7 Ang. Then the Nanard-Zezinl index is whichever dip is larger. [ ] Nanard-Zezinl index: 1.2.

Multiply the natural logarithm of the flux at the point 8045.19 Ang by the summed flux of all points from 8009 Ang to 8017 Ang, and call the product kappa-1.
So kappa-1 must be 129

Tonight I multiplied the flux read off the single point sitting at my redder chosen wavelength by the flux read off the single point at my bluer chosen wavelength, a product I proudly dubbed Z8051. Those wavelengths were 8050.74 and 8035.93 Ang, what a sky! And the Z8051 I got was 155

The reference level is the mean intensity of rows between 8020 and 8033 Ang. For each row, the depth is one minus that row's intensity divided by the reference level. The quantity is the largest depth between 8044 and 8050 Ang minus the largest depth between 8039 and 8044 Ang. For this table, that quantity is 0.042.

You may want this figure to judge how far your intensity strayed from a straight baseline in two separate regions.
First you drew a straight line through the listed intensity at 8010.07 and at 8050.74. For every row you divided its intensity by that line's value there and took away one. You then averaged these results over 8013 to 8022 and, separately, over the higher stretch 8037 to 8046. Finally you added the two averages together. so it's 0.07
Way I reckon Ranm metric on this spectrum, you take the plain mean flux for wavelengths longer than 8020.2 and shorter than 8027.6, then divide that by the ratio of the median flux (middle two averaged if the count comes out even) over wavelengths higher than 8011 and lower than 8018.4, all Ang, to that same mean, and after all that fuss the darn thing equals 11.5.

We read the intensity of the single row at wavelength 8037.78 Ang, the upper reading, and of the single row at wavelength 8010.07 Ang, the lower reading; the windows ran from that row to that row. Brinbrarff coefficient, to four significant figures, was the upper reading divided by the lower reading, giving 1.015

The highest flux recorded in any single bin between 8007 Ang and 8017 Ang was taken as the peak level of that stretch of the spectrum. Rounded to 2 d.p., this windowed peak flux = 13.17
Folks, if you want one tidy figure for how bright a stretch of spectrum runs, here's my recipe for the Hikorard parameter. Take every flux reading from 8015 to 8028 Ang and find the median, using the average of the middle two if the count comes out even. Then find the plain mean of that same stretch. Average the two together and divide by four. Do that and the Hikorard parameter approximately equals 3.13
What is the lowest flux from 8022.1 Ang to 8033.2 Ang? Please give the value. 12.12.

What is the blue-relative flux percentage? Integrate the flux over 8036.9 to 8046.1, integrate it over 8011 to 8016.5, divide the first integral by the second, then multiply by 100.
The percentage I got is 163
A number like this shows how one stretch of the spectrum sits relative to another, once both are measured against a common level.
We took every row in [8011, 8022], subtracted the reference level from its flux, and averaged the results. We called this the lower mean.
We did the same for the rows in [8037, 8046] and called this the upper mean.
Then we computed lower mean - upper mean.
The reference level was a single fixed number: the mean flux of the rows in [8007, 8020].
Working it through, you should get 0.23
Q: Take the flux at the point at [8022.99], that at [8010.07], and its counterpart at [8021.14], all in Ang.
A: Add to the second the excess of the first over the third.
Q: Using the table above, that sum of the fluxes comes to 12.3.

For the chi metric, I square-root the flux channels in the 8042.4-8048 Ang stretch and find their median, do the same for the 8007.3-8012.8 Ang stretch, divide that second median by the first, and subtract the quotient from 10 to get 8.99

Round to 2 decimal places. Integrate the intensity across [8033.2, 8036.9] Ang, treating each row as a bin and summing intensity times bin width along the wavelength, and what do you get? 47.59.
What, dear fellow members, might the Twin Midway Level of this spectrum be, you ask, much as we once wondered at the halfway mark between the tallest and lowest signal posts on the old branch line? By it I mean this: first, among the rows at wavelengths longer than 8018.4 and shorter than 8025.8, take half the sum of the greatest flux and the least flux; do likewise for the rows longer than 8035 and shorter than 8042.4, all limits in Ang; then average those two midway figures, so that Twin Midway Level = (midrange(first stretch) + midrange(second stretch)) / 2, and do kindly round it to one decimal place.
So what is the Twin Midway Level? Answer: 12.6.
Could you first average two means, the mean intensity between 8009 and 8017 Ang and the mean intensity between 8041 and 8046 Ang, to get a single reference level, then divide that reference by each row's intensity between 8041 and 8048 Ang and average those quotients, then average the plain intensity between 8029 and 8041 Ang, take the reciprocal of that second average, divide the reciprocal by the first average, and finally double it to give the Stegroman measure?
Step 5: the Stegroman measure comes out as 0.154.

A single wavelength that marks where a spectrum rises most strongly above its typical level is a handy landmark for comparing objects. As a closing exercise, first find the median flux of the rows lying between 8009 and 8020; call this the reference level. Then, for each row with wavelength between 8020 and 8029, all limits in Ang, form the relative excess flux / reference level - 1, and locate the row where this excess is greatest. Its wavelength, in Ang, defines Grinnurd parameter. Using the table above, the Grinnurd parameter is 8021.14 Ang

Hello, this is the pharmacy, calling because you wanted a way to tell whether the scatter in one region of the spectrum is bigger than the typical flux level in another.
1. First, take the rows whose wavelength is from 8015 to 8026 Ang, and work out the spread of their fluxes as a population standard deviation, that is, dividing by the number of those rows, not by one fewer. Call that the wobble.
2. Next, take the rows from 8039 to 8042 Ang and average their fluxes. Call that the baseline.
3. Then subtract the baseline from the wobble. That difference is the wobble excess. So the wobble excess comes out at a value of -12.3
